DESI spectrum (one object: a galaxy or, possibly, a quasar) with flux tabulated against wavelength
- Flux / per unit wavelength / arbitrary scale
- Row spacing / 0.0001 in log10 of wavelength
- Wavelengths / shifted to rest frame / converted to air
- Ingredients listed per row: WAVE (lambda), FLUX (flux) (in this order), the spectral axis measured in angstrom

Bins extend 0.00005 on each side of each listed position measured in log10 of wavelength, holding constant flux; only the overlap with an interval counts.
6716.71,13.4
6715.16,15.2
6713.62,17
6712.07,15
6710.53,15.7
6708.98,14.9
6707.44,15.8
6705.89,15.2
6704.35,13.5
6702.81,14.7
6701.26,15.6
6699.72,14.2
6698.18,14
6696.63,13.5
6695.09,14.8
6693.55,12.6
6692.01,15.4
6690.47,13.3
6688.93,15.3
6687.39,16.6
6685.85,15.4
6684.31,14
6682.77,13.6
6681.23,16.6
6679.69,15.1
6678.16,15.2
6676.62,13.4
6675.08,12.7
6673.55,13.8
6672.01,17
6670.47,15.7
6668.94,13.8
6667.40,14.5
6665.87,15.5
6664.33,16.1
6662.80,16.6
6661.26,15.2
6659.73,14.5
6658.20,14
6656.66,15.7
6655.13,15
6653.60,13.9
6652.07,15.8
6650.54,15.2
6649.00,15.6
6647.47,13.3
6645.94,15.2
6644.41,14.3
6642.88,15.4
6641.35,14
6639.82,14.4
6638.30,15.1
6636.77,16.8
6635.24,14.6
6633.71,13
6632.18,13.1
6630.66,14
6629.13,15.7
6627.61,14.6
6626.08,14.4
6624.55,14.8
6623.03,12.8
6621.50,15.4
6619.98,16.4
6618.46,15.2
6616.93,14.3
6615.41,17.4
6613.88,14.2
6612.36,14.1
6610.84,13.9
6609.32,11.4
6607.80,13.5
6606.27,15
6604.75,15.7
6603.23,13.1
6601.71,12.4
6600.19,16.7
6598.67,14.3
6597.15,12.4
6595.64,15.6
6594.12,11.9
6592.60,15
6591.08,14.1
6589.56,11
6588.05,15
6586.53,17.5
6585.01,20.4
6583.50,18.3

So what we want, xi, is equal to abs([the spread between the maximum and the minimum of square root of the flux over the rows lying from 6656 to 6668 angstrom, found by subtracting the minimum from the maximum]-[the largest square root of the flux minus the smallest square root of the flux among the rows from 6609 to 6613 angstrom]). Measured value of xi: 0.046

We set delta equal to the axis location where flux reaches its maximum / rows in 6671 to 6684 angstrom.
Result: 6672.01 angstrom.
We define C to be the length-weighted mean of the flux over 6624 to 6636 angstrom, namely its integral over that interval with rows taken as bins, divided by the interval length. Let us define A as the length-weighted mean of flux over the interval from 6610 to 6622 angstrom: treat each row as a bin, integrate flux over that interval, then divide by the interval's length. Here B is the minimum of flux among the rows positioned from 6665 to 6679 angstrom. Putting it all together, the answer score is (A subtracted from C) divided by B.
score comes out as -0.07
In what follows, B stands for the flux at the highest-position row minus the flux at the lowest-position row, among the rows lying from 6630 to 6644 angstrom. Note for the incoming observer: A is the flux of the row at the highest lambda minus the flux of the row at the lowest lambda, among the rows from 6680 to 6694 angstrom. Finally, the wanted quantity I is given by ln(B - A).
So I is 1.69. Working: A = -4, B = 1.40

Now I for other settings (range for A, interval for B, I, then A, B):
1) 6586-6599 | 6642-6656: 1.03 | -3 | -0.40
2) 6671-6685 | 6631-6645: 1.44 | -3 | 1.20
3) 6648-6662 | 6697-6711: 0.74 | 0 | 1.70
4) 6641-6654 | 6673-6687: 0.53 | 0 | 1.60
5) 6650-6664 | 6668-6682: 0.34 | 1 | 2.80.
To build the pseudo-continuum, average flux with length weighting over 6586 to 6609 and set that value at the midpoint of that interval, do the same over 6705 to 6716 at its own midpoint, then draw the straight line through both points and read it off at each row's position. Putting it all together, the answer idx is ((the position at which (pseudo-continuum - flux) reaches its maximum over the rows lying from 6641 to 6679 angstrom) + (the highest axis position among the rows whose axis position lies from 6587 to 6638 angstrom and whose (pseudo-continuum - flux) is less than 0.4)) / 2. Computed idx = 6655.9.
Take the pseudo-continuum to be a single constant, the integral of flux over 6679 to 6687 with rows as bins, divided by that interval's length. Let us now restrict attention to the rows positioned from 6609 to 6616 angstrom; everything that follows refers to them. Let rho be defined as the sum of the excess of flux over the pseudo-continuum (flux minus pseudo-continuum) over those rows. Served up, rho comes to -4.0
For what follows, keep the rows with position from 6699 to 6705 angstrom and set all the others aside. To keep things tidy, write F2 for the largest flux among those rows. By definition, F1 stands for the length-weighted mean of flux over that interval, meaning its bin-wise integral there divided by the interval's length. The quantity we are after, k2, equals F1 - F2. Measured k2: -1.1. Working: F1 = 14.5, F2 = 15.6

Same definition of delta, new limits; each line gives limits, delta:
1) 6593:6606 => 6600.19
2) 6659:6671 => 6662.80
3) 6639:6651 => 6649.00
